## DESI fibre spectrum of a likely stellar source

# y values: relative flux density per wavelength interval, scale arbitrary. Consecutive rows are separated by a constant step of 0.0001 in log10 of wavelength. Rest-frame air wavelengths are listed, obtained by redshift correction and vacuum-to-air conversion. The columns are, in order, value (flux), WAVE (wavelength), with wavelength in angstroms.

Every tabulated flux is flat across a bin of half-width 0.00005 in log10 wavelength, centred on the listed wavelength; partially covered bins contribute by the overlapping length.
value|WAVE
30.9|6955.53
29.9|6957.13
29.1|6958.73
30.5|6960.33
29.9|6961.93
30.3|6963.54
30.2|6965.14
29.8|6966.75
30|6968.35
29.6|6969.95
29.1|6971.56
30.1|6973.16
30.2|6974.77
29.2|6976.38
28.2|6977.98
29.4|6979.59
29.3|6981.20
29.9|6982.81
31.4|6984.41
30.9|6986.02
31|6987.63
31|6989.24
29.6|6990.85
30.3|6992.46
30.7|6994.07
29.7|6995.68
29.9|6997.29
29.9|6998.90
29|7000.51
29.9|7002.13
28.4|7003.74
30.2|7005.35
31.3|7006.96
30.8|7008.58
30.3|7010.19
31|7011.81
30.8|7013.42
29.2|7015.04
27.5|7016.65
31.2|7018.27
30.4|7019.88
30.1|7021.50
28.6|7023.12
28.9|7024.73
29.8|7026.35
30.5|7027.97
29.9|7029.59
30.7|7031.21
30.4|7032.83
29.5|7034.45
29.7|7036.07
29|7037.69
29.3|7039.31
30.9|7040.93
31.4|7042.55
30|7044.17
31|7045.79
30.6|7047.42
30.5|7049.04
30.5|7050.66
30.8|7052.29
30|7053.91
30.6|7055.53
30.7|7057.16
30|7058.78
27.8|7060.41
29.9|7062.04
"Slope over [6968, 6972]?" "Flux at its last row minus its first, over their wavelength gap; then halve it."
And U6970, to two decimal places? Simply -0.14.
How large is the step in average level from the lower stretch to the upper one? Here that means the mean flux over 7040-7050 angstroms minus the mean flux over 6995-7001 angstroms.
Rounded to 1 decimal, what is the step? 1.1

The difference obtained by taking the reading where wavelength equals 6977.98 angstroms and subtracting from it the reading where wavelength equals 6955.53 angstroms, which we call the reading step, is -2.7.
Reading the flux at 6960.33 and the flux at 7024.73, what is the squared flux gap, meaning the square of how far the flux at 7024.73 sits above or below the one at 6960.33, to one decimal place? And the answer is 2.6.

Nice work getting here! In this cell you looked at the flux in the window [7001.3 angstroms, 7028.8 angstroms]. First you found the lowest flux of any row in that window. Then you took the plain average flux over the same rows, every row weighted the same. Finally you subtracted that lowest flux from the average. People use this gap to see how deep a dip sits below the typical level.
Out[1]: 2.4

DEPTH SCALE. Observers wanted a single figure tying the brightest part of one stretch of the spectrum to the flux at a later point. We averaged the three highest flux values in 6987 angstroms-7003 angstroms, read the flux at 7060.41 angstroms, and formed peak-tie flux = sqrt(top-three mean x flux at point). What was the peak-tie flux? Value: 29.3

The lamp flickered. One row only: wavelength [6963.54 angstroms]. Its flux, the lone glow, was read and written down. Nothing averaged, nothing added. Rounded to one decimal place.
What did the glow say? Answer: 30.3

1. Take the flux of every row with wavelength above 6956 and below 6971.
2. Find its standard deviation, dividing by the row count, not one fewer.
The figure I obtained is 0.39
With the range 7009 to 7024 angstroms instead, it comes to 1.16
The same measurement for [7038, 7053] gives 0.58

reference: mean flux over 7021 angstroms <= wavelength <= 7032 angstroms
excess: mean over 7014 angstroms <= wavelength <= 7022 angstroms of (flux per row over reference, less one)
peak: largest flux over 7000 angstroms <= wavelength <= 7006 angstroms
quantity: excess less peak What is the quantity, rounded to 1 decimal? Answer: -30.2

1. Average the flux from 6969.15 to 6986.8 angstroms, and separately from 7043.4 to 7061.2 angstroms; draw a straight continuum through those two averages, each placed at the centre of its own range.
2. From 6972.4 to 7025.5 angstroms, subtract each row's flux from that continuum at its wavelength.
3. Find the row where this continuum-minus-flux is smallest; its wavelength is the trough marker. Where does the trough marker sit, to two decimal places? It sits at 6984.41 angstroms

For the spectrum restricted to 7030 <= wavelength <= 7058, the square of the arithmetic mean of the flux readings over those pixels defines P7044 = 920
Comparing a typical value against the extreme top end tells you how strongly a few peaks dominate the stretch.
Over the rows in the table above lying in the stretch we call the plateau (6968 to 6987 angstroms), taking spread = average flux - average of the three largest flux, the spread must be -1.1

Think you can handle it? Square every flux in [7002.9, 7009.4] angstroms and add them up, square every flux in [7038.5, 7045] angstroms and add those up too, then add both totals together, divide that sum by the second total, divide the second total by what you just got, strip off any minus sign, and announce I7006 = 1863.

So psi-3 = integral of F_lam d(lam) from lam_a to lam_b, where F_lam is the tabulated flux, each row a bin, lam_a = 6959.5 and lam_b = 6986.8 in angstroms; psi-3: 816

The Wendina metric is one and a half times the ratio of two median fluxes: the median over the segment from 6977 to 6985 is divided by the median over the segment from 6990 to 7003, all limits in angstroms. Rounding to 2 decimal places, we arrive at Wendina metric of 1.47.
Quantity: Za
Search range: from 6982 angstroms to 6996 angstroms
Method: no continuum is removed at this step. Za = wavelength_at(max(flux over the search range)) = 6984.41 angstroms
